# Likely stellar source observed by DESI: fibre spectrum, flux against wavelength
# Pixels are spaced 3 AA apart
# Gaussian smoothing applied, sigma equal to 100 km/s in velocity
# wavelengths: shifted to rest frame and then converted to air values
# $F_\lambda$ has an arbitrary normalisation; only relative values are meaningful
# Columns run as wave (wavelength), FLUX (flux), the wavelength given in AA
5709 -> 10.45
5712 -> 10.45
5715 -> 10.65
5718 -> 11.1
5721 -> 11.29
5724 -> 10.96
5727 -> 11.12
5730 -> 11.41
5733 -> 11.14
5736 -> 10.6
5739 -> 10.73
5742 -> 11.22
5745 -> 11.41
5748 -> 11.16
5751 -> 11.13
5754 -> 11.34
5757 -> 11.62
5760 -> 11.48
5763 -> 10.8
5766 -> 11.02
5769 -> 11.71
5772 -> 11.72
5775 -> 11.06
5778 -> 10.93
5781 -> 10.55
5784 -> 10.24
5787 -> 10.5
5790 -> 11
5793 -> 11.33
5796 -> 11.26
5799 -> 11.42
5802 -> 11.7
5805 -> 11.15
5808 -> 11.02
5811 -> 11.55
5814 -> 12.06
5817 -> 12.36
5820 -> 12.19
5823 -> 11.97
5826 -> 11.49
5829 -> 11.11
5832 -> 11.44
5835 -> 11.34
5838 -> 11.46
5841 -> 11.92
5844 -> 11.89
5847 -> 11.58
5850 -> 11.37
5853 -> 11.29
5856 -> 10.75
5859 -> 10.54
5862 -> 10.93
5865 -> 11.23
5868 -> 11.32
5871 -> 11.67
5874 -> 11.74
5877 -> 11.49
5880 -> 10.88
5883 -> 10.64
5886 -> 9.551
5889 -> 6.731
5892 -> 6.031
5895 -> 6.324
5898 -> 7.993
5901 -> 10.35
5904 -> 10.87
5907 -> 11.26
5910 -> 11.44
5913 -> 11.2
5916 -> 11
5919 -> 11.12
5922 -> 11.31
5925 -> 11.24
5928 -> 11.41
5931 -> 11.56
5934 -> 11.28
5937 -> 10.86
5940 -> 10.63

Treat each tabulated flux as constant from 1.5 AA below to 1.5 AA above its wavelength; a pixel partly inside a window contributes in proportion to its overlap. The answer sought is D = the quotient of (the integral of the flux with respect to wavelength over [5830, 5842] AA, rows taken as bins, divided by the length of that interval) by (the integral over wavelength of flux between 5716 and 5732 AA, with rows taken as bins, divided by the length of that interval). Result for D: 1.03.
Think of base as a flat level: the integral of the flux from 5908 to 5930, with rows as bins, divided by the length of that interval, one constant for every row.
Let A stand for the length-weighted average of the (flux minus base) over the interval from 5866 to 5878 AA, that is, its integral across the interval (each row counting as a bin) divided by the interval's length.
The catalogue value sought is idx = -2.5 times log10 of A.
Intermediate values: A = 0.29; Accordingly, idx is 1.3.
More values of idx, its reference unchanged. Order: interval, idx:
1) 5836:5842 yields 1.0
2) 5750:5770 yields 3.5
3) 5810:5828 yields 0.4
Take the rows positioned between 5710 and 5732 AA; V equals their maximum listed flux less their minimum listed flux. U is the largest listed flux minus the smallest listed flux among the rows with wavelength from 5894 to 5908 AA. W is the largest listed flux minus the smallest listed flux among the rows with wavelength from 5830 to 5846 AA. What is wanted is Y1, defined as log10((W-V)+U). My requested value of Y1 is 0.66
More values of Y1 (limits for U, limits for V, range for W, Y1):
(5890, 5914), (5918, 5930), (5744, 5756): 0.73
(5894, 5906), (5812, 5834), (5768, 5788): 0.68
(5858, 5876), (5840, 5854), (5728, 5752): 0.14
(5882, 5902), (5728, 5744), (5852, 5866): 0.66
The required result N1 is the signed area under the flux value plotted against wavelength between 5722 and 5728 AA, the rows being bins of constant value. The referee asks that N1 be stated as 66.3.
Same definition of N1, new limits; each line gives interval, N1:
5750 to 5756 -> 67.7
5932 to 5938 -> 66.8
